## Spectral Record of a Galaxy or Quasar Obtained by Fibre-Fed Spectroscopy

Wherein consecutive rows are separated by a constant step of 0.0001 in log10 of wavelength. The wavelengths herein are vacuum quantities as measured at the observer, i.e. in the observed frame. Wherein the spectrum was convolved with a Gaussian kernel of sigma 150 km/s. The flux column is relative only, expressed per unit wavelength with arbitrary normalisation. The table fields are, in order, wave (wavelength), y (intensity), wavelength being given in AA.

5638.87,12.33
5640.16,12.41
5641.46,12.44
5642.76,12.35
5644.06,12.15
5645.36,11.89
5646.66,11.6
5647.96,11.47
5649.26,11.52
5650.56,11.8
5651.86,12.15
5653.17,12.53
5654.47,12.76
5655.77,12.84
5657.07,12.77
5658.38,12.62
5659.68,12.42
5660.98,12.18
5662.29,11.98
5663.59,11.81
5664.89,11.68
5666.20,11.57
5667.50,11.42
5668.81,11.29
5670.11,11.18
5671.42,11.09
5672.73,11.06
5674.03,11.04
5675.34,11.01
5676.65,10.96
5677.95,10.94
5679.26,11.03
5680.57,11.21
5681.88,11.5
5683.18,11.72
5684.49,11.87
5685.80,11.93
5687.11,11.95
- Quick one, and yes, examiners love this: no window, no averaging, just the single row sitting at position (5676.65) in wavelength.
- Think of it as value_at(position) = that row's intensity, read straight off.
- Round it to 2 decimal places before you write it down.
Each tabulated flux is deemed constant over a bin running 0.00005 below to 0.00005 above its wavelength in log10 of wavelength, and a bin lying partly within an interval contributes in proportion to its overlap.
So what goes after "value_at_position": 10.96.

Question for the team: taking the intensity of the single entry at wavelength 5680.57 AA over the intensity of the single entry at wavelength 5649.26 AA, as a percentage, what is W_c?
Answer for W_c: 97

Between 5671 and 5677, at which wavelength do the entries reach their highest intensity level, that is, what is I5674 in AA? 5671.42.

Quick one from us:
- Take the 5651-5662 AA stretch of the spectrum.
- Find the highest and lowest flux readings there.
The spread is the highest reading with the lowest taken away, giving 0.7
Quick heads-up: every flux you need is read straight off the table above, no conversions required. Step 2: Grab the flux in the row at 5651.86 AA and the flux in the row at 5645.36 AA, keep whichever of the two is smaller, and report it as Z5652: 11.9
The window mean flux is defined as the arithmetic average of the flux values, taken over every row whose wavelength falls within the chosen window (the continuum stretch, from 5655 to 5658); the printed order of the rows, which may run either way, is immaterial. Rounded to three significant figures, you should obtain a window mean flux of 12.8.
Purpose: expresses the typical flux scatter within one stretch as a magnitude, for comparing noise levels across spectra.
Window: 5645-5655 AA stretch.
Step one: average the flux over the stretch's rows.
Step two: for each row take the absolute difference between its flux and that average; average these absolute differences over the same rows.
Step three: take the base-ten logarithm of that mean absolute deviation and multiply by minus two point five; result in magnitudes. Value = 1.0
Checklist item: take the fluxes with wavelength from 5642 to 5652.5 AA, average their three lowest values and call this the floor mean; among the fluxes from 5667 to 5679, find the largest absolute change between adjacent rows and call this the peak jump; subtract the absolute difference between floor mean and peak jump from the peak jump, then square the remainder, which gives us 127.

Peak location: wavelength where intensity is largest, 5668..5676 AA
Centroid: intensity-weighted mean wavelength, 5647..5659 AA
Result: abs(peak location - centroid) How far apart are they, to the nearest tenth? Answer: 15.5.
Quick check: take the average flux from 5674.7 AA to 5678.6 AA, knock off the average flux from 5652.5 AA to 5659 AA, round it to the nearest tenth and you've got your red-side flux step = -1.7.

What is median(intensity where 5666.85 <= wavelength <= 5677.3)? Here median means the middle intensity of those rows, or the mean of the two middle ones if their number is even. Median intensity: 11.1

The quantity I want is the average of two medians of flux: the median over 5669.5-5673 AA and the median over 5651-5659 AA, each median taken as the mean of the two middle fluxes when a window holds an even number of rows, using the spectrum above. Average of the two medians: 11.9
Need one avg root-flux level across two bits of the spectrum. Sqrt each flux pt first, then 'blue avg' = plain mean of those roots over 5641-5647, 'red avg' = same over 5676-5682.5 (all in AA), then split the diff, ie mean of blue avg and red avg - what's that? 3.41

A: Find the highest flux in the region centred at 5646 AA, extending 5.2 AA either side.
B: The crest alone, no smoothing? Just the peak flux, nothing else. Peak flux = 12.44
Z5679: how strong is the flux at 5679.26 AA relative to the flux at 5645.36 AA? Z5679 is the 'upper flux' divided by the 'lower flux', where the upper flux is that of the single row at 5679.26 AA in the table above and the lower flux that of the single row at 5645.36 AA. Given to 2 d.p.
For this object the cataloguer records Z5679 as 0.93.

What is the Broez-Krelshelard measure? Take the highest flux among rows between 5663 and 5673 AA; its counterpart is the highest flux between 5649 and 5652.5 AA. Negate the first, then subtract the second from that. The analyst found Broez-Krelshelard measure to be -24.0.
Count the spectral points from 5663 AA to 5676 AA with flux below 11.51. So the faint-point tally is 7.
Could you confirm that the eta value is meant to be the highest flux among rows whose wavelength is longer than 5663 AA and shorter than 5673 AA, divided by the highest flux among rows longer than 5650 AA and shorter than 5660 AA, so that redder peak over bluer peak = 0.920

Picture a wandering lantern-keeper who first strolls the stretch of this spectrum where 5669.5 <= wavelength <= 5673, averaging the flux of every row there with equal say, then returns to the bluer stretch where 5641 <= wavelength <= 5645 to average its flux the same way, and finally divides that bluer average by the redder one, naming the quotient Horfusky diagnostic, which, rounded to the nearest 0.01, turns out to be 1.11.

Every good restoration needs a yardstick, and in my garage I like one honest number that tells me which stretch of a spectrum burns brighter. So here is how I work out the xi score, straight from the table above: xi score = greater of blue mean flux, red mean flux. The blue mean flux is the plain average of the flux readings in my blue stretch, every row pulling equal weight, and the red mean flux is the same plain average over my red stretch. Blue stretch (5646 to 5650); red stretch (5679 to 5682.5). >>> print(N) 11.5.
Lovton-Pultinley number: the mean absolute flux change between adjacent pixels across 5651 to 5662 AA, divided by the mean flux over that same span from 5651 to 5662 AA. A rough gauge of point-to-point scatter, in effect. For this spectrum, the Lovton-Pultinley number 0.0154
